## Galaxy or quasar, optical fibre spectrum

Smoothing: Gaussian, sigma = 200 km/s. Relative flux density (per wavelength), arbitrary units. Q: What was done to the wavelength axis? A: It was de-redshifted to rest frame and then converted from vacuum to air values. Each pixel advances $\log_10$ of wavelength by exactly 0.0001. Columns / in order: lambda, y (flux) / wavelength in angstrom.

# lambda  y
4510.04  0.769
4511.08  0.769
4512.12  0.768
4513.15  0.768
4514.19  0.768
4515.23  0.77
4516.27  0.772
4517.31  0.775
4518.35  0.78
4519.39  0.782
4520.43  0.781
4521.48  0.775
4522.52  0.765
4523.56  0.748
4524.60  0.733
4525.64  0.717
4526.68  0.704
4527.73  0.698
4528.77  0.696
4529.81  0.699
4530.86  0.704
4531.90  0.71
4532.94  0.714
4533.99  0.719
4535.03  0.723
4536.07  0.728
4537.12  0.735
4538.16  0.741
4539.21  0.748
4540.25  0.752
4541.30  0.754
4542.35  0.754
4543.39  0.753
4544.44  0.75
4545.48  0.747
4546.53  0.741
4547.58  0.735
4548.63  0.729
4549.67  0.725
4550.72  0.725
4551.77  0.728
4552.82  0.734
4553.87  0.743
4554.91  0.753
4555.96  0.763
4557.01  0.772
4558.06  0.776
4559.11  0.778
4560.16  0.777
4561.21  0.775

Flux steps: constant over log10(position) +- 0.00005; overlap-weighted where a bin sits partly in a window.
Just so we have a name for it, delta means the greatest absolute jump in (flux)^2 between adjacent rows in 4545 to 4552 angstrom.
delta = 0.009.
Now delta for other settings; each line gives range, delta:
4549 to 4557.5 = 0.015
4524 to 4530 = 0.023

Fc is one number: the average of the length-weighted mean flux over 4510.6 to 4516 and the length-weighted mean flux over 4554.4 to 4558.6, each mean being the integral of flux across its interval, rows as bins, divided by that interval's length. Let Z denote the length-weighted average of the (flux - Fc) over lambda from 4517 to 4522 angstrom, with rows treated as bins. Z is 0.01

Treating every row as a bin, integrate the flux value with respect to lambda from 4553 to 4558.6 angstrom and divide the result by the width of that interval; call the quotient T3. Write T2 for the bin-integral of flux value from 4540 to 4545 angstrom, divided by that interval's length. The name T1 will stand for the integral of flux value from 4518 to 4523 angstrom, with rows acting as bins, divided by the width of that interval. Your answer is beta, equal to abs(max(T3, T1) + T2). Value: 1.53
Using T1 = 0.776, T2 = 0.753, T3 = 0.760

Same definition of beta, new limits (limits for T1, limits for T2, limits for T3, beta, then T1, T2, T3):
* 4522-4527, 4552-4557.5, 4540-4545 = 1.50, 0.736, 0.752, 0.753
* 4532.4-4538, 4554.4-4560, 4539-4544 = 1.52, 0.726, 0.769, 0.752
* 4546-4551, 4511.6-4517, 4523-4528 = 1.50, 0.731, 0.770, 0.721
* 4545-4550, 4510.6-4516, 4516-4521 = 1.55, 0.735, 0.770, 0.777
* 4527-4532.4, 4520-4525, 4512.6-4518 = 1.53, 0.701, 0.760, 0.772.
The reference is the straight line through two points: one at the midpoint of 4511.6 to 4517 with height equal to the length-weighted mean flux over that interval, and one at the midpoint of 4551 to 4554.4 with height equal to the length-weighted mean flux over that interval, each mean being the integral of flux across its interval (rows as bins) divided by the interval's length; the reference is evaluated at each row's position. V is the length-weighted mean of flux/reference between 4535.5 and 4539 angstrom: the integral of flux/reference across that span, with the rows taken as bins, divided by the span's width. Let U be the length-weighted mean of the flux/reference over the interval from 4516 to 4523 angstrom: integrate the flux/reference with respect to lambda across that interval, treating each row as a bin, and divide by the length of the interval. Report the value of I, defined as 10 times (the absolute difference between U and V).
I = 0.31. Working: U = 1.01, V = 0.98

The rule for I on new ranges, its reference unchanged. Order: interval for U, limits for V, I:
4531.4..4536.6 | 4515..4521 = 0.56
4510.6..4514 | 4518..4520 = 0.23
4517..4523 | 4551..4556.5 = 0.01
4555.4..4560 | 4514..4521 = 0.47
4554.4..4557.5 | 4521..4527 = 0.66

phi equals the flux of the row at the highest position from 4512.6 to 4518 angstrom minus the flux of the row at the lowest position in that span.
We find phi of 0.007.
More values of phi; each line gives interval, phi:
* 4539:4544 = 0.005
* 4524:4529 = -0.037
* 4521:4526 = -0.058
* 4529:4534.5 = 0.020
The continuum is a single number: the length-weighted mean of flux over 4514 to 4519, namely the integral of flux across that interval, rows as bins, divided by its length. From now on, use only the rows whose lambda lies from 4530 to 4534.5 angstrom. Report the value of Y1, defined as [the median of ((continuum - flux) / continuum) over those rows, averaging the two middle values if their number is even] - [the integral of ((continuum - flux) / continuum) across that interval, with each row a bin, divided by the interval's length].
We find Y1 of -0.0015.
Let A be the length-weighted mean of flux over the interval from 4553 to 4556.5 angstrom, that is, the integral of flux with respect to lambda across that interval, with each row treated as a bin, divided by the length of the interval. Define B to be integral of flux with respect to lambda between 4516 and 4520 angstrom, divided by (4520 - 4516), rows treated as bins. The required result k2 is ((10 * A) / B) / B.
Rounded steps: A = 0.752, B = 0.778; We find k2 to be 12.4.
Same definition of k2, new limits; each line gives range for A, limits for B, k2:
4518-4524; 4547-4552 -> 14.5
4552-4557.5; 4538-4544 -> 13.4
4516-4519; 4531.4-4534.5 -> 15.2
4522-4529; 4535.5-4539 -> 13.4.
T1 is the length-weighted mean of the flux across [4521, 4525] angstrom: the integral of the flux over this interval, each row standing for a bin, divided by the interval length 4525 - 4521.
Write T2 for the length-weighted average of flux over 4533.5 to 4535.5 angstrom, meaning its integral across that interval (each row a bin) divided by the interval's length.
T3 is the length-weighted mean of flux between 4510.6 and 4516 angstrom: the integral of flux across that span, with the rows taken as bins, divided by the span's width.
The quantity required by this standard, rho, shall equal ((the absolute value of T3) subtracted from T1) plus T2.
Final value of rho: 0.71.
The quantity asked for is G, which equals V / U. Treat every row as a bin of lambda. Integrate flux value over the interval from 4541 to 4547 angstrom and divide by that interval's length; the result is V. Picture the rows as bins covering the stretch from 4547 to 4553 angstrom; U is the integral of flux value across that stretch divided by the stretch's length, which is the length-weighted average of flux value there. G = 1.03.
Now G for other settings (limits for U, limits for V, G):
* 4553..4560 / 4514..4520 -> 1.01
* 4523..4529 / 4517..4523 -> 1.08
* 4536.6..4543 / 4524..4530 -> 0.95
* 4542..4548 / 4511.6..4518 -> 1.03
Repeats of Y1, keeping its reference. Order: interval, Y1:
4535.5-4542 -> -0.0017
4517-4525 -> -0.0095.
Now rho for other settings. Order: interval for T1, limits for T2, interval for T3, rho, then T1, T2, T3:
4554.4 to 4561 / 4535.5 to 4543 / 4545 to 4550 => 0.78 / 0.77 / 0.745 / 0.735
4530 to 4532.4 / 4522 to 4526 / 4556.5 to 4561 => 0.67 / 0.70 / 0.743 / 0.776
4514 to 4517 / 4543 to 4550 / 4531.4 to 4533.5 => 0.80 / 0.77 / 0.740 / 0.711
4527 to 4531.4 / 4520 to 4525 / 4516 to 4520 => 0.68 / 0.70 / 0.760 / 0.778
